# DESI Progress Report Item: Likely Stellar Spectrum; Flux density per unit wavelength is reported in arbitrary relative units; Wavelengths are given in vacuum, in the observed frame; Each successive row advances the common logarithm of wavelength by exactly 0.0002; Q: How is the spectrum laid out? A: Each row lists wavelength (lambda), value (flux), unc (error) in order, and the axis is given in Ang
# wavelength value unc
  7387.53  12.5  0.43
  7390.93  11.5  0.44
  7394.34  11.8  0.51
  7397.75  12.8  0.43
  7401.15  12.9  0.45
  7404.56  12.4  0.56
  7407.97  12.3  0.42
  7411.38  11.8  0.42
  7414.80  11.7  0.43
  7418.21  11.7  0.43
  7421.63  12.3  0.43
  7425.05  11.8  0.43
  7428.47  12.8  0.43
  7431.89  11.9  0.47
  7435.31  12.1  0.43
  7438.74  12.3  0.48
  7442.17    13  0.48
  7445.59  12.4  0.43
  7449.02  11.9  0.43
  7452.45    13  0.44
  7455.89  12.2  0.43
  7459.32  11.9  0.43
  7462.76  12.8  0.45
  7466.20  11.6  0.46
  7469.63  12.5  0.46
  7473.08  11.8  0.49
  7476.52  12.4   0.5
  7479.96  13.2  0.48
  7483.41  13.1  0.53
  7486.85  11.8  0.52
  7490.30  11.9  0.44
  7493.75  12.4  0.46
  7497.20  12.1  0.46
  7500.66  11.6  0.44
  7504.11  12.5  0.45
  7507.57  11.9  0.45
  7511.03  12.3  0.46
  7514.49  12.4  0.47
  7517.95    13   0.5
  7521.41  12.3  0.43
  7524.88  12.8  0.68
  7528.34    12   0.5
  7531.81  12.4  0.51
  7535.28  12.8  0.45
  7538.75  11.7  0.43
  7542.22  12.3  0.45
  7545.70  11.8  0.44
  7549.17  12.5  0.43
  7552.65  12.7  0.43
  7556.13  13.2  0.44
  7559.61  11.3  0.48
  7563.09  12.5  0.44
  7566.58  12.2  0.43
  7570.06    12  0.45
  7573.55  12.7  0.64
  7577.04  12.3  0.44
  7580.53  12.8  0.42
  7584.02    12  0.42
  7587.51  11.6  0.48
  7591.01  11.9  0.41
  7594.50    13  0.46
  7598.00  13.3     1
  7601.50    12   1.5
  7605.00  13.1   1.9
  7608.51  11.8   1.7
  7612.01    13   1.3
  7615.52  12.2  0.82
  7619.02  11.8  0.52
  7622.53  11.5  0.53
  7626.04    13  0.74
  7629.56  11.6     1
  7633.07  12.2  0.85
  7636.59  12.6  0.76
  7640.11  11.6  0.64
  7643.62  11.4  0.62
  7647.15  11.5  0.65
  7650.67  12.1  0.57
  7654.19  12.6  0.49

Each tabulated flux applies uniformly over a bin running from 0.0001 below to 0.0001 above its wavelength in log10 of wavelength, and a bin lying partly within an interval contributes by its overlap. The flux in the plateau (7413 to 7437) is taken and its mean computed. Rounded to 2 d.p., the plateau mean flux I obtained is 12.04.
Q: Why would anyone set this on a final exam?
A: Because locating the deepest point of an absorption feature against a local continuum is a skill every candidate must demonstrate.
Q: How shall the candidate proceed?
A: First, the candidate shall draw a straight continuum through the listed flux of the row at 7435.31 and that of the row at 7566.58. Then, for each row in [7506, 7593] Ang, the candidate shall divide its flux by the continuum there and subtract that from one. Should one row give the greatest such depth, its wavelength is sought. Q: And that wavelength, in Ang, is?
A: 7559.61 Ang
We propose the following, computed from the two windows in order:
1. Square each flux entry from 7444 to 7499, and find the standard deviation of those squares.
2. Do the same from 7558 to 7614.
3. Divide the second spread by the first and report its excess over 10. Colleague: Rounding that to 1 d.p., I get -8.8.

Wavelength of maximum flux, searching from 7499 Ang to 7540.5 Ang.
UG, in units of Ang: 7517.95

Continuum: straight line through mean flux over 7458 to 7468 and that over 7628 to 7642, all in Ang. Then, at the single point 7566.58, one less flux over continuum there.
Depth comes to -0.013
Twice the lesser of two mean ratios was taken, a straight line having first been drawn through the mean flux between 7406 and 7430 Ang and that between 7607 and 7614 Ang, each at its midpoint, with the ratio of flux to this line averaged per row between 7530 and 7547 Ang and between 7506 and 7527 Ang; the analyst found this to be 1.99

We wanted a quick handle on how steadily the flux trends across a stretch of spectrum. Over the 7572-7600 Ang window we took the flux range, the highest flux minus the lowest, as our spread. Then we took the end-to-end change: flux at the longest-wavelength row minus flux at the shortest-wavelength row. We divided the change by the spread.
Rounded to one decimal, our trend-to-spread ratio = 0.4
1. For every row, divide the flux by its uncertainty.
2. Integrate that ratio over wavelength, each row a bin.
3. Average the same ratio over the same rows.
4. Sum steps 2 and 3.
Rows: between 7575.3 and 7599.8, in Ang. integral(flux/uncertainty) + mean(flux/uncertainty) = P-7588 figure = 661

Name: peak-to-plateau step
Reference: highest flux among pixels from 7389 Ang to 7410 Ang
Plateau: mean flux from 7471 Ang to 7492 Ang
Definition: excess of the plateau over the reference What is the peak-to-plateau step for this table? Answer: -0.53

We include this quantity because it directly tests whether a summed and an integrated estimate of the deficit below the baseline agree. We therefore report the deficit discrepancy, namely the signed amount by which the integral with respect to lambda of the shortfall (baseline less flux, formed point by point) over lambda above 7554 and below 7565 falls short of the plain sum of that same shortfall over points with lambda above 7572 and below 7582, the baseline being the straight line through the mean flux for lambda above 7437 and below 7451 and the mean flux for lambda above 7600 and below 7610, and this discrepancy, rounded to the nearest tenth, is -0.8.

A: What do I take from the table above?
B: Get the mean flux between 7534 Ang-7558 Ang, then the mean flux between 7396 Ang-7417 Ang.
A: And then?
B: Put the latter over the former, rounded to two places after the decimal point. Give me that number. 0.99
